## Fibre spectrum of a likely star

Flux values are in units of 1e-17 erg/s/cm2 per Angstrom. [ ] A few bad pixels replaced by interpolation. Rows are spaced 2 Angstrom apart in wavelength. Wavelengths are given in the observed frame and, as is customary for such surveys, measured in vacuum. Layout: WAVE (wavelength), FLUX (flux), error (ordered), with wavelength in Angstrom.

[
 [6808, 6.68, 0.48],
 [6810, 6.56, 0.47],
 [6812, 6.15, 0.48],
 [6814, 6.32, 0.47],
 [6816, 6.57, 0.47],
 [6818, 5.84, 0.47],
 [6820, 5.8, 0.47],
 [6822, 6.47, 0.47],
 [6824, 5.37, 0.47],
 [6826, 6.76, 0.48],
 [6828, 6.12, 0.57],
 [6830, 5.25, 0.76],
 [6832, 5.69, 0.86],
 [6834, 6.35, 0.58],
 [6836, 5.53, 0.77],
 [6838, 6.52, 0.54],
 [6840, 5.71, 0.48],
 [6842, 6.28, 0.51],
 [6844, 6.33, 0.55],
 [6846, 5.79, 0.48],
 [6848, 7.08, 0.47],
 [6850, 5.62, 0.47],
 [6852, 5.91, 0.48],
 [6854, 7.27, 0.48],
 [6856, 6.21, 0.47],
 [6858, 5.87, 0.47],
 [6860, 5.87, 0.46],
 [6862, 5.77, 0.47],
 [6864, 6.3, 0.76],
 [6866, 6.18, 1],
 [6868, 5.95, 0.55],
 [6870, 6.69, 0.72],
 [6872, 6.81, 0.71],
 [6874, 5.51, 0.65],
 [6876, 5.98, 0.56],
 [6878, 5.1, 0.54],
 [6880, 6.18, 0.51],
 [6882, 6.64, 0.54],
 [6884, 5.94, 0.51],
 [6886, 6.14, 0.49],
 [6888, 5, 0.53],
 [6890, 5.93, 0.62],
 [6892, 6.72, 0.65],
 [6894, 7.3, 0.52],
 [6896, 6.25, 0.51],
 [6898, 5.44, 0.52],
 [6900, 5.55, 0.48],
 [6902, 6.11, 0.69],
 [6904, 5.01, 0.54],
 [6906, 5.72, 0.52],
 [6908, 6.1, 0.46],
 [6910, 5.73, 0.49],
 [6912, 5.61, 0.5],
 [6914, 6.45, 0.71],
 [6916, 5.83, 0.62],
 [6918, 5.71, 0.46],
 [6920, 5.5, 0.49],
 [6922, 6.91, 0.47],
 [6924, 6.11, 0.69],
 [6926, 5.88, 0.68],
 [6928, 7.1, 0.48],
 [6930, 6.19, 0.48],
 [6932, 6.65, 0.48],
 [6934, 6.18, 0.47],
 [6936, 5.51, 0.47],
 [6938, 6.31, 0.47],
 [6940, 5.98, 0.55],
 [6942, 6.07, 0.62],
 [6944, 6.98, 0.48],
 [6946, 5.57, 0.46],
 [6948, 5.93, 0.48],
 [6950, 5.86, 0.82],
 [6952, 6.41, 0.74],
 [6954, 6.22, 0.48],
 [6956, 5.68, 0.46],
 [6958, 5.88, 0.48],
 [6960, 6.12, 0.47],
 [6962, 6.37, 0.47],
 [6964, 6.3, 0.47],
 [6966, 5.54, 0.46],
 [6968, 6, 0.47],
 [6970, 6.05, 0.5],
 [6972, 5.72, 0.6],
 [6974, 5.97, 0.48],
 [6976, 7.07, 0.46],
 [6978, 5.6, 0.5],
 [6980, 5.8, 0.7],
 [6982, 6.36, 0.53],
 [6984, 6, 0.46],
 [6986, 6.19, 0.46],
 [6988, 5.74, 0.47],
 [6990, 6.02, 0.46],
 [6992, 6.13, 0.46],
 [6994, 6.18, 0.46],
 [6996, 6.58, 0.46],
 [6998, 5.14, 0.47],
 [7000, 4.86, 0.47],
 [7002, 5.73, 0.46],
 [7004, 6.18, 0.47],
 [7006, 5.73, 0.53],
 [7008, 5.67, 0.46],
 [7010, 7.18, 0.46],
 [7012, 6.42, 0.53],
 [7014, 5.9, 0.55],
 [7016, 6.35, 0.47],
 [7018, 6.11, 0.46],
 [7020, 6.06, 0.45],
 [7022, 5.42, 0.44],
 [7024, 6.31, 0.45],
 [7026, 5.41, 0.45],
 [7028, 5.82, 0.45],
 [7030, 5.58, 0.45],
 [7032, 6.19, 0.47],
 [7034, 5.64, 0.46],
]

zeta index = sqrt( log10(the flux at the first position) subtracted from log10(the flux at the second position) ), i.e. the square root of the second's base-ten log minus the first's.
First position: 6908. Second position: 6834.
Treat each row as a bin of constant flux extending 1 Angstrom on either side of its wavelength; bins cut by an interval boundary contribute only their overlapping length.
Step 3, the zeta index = 0.132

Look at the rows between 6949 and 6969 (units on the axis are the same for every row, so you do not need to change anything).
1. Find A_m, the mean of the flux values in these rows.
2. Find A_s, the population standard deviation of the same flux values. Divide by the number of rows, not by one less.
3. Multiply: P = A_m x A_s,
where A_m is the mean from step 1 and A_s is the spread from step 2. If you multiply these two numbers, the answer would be 1.70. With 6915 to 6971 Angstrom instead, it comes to 2.56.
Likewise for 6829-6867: 3.01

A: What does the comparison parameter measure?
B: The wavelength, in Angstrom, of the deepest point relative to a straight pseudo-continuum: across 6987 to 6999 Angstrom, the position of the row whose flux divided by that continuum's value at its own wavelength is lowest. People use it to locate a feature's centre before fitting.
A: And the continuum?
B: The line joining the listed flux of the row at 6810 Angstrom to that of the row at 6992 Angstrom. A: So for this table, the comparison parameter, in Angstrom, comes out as 6998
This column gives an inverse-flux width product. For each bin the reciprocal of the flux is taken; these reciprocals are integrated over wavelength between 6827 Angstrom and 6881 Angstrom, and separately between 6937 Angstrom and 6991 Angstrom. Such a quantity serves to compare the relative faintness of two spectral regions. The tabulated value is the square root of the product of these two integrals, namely 8.9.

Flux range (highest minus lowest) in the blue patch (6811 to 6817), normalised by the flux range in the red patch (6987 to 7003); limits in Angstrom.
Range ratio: 0.2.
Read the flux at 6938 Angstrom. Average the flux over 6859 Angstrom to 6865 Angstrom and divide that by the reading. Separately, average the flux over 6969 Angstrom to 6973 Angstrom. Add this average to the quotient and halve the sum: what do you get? 3.42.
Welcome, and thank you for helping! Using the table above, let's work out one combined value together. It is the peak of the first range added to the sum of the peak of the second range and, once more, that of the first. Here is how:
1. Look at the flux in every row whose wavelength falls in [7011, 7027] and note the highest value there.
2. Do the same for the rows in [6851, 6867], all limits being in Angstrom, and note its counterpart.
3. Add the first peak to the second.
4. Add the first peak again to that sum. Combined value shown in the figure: 20.1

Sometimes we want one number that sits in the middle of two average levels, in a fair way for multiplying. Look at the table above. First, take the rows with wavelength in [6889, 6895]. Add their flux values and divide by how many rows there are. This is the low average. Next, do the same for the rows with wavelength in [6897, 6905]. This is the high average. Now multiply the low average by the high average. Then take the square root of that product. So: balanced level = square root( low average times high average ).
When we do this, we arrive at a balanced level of 6.06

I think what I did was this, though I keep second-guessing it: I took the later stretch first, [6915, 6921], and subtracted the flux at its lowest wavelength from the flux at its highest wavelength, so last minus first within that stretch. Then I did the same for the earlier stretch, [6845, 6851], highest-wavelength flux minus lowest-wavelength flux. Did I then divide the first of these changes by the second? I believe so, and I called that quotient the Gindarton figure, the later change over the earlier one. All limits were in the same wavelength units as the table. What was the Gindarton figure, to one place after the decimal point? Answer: 1.9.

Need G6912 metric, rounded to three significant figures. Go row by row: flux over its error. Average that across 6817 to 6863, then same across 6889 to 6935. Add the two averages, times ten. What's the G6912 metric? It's 232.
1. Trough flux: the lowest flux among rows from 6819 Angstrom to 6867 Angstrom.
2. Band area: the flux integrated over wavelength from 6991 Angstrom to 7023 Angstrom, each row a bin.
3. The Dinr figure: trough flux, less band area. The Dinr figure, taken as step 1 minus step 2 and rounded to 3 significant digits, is -186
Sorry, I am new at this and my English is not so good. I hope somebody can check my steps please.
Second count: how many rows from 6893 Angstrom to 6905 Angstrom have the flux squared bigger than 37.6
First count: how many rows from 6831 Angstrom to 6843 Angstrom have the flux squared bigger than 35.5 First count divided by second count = 1.50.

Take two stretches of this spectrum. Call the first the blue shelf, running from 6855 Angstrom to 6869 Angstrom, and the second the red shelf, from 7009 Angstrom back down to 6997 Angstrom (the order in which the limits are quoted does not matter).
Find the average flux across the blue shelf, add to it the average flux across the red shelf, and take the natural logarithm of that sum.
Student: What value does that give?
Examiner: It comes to 2.45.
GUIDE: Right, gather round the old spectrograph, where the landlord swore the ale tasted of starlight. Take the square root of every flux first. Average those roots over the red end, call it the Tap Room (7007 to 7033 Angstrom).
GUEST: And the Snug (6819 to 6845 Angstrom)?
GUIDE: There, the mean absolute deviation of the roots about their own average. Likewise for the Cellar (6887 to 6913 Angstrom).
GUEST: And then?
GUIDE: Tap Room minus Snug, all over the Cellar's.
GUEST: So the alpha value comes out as 24.1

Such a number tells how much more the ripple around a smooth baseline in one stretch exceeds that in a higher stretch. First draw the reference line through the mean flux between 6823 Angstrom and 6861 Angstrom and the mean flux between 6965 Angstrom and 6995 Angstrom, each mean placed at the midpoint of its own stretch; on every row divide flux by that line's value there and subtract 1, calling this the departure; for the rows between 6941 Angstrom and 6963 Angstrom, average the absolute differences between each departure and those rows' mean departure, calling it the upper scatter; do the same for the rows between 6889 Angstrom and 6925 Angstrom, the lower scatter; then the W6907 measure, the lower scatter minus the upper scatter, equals 0.024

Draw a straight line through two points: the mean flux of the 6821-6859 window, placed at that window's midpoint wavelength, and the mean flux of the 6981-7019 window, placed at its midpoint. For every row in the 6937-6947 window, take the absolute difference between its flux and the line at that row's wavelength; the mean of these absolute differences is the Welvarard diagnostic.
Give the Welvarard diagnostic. 0.350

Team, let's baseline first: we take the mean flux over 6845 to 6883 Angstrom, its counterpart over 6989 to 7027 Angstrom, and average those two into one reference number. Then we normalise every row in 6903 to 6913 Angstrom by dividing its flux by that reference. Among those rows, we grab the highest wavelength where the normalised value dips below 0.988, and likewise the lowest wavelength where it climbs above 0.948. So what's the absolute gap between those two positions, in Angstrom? 4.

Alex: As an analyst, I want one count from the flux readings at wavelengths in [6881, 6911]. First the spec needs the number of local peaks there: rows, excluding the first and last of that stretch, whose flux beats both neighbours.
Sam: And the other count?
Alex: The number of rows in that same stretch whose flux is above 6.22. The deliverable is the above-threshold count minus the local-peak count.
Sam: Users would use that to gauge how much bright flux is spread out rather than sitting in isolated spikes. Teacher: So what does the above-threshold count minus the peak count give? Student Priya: 0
